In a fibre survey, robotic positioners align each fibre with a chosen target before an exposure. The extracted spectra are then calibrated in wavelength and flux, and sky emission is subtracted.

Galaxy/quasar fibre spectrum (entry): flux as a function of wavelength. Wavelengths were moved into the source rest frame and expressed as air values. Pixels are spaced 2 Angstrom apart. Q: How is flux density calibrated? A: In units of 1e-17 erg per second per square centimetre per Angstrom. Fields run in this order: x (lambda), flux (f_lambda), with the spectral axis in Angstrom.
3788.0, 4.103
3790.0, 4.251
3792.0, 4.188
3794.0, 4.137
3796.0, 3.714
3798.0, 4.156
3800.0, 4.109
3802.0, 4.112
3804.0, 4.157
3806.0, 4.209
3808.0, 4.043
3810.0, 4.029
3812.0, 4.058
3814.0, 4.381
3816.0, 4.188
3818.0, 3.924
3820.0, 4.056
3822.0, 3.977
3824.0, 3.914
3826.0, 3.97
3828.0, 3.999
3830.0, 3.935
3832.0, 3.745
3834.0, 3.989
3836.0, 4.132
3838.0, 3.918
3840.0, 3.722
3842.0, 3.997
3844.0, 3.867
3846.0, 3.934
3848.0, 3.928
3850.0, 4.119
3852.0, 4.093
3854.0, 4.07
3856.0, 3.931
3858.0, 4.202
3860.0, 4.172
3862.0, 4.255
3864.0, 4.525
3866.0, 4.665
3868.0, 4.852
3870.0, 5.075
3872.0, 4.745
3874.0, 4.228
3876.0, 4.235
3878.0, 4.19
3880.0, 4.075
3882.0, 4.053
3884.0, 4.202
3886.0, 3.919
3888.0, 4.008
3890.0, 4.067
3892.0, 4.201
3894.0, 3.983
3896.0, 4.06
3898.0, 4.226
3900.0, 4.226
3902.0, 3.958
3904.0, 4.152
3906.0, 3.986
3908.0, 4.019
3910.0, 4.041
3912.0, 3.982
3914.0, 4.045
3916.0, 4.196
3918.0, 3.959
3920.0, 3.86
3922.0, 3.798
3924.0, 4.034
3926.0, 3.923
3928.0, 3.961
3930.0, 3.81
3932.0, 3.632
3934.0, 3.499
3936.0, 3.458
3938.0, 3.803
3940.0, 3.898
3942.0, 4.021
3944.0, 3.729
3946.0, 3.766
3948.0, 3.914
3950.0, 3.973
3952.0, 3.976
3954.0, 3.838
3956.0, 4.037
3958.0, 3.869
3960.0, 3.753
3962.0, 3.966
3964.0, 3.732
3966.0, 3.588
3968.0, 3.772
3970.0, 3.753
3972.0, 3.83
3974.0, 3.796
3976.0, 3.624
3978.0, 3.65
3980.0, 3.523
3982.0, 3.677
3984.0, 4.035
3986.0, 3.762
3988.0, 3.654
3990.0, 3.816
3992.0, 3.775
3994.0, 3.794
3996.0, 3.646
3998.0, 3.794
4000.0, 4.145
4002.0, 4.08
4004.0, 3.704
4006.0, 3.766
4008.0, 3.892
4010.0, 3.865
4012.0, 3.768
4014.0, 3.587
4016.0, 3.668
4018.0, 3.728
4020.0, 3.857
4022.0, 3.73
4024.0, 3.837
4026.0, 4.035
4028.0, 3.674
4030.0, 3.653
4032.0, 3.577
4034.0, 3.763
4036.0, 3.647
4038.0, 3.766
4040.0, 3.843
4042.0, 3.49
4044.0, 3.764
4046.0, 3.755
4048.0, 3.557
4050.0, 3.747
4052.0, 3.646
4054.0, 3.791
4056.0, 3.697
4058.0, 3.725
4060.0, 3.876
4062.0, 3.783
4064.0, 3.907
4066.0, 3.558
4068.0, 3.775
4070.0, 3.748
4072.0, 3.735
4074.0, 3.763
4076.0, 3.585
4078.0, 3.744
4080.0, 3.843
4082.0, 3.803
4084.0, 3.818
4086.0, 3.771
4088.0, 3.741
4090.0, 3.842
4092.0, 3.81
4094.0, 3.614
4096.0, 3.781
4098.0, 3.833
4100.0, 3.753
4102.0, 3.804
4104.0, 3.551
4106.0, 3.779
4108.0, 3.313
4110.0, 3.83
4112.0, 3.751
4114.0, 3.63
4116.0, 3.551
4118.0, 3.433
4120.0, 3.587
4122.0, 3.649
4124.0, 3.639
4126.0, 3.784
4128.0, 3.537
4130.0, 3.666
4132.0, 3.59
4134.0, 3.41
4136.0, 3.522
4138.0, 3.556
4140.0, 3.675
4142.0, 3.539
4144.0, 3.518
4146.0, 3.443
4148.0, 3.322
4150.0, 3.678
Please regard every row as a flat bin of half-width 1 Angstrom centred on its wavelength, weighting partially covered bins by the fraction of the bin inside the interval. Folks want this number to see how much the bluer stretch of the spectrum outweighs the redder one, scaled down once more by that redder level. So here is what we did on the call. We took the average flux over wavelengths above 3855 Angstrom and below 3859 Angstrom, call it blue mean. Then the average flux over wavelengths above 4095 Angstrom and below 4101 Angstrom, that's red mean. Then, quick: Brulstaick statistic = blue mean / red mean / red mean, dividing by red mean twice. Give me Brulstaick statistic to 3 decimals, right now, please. 0.283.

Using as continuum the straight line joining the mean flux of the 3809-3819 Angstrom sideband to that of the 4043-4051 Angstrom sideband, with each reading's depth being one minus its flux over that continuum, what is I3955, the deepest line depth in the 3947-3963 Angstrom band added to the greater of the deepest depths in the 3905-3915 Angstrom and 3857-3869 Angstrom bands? 0.019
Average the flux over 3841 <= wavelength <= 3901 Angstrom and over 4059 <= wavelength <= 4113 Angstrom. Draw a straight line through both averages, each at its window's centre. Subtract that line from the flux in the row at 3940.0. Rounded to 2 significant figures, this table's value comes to -0.16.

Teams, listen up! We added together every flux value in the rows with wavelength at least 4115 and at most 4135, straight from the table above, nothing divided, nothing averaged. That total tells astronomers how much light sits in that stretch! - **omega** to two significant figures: 36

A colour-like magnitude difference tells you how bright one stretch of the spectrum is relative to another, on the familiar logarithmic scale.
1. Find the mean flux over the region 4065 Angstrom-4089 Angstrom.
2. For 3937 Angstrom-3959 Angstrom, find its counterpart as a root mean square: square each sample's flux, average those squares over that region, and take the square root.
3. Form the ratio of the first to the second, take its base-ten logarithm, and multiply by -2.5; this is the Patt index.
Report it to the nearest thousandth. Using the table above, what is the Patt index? 0.044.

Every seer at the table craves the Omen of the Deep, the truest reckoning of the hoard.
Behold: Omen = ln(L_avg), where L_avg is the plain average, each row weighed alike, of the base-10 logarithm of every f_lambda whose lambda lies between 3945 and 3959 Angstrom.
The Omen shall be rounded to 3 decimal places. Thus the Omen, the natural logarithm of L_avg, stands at -0.524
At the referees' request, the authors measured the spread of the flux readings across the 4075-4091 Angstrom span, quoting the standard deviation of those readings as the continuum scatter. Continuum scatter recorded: 0.08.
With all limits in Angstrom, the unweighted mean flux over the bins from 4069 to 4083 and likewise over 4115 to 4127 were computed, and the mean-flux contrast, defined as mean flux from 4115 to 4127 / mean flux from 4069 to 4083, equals 0.96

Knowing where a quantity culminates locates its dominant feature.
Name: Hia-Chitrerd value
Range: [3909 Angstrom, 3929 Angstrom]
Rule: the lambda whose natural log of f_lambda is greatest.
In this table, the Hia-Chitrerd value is 3916.0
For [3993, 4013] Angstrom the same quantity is 4000.0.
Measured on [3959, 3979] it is 3962.0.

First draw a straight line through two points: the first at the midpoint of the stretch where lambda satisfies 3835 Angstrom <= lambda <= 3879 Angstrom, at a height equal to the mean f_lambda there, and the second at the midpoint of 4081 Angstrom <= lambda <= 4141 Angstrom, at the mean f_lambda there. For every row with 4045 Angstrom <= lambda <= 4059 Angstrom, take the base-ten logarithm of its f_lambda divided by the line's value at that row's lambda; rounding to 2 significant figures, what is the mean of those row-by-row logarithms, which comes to -0.011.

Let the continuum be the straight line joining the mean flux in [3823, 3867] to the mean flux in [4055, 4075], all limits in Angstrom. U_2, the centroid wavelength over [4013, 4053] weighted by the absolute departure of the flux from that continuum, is 4031.9 Angstrom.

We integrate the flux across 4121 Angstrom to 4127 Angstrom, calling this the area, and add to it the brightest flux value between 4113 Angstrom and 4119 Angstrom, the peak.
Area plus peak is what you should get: 25.8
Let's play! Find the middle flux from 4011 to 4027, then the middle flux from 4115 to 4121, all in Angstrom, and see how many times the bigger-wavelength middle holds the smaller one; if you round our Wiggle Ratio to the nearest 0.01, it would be 0.95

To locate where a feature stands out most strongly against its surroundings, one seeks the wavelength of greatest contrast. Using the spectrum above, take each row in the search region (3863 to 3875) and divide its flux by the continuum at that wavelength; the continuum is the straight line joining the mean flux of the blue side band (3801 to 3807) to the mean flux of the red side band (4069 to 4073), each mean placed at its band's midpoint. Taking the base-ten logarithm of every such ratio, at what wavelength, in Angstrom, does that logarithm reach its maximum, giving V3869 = 3870.0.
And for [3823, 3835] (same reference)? 3828.0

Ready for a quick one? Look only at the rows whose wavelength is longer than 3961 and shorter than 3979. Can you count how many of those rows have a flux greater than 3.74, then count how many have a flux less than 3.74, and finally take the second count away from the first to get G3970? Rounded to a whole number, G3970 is 1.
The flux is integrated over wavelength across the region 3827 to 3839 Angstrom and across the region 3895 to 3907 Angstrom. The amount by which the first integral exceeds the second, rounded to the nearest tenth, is -1.8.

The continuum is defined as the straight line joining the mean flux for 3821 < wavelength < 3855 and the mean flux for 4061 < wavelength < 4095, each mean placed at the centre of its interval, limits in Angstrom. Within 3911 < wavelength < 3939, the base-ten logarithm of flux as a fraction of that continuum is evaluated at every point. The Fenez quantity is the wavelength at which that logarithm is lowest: 3936.0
